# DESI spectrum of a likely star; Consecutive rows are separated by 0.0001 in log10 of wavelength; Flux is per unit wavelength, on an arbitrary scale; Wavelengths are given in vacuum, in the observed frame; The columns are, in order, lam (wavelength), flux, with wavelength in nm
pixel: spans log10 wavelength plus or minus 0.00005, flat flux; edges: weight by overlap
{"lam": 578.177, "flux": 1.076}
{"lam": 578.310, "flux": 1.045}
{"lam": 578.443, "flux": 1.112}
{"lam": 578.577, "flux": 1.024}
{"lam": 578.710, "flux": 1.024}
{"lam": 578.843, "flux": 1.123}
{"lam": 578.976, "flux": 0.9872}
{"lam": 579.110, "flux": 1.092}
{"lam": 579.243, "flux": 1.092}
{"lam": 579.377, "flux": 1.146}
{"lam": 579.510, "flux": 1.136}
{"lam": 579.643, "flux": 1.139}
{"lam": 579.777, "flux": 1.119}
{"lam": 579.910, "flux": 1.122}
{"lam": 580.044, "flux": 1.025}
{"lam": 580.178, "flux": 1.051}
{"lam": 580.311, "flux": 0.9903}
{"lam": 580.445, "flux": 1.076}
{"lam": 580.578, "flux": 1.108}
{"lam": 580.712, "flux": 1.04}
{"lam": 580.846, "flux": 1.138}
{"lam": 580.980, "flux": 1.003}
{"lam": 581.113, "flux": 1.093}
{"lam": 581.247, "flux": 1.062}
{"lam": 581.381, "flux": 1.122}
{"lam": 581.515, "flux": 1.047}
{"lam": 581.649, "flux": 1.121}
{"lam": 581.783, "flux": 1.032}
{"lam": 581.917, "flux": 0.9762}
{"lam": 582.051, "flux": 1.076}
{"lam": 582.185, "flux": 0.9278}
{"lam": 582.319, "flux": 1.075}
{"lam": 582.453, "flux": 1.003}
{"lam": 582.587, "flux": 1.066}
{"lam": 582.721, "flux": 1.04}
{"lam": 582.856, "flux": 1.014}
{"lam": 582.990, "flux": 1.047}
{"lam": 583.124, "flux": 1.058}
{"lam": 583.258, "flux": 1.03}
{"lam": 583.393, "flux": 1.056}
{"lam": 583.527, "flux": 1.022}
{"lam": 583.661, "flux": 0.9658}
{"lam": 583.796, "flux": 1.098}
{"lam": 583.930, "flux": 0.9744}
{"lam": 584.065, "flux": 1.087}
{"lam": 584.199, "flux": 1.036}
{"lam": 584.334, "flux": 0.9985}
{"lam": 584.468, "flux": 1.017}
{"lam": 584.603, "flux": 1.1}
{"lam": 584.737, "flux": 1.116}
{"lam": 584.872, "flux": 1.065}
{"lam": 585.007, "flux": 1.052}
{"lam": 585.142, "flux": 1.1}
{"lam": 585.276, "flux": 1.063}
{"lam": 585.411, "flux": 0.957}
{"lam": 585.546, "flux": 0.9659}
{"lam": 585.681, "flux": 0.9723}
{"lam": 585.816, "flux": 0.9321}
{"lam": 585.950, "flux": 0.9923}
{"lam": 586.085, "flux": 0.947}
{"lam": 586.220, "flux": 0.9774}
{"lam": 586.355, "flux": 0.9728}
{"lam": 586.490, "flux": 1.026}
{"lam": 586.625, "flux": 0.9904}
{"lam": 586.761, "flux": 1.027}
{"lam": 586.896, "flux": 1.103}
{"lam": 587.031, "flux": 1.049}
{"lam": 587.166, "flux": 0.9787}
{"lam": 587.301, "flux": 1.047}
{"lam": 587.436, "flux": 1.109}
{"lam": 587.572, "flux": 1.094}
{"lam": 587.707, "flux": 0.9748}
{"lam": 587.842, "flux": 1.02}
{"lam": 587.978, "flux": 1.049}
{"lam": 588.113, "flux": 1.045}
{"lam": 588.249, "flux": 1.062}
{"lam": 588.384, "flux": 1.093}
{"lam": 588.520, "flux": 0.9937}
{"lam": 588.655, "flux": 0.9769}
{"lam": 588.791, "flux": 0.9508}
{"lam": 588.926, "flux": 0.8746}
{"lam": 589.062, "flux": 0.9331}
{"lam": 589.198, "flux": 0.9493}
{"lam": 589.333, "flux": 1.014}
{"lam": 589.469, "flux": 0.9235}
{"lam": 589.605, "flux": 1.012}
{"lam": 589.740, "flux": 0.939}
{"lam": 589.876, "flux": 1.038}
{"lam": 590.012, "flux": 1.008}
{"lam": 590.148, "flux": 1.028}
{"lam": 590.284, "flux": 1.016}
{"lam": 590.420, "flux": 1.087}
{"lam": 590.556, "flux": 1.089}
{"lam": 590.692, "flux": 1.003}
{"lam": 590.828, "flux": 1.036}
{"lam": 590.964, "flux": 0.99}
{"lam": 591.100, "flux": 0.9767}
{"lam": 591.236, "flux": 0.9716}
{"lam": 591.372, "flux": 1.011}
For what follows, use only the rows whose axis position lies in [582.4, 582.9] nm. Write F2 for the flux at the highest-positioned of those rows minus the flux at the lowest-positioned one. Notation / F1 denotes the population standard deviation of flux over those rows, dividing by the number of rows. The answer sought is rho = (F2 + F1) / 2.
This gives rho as 0.02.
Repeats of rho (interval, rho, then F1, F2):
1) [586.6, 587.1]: 0.05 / 0.041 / 0.06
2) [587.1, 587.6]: 0.08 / 0.051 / 0.12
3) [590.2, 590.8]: 0.01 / 0.040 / -0.01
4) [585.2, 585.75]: -0.02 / 0.043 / -0.09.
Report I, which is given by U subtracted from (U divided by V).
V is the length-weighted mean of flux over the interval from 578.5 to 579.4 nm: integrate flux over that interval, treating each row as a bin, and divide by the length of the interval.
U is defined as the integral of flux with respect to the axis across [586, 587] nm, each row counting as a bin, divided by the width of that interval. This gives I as -0.06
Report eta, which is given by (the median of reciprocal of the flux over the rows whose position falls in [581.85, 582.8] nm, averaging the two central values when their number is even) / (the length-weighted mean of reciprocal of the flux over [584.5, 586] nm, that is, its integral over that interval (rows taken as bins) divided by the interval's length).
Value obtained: 0.99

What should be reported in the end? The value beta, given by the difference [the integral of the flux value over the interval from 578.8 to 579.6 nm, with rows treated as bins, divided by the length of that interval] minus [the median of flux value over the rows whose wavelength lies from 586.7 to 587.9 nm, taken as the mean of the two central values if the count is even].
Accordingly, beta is 0.05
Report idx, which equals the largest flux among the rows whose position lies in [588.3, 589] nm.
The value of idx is 1.093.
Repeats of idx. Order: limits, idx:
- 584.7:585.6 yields 1.116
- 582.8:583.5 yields 1.058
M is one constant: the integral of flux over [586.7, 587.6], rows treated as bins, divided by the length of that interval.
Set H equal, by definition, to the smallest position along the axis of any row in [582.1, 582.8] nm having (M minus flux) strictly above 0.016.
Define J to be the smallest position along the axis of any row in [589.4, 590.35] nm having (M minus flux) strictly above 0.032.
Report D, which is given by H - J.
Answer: -7.28 nm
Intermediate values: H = 582.185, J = 589.469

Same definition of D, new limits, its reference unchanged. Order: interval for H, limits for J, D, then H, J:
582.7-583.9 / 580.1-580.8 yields 2.41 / 582.721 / 580.311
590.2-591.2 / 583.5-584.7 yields 6.76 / 590.284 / 583.527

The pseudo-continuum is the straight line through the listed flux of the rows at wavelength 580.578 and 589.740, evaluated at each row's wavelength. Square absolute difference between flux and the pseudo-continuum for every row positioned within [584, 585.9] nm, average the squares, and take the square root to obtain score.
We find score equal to 0.053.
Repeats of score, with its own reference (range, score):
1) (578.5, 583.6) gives 0.063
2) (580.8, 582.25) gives 0.069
